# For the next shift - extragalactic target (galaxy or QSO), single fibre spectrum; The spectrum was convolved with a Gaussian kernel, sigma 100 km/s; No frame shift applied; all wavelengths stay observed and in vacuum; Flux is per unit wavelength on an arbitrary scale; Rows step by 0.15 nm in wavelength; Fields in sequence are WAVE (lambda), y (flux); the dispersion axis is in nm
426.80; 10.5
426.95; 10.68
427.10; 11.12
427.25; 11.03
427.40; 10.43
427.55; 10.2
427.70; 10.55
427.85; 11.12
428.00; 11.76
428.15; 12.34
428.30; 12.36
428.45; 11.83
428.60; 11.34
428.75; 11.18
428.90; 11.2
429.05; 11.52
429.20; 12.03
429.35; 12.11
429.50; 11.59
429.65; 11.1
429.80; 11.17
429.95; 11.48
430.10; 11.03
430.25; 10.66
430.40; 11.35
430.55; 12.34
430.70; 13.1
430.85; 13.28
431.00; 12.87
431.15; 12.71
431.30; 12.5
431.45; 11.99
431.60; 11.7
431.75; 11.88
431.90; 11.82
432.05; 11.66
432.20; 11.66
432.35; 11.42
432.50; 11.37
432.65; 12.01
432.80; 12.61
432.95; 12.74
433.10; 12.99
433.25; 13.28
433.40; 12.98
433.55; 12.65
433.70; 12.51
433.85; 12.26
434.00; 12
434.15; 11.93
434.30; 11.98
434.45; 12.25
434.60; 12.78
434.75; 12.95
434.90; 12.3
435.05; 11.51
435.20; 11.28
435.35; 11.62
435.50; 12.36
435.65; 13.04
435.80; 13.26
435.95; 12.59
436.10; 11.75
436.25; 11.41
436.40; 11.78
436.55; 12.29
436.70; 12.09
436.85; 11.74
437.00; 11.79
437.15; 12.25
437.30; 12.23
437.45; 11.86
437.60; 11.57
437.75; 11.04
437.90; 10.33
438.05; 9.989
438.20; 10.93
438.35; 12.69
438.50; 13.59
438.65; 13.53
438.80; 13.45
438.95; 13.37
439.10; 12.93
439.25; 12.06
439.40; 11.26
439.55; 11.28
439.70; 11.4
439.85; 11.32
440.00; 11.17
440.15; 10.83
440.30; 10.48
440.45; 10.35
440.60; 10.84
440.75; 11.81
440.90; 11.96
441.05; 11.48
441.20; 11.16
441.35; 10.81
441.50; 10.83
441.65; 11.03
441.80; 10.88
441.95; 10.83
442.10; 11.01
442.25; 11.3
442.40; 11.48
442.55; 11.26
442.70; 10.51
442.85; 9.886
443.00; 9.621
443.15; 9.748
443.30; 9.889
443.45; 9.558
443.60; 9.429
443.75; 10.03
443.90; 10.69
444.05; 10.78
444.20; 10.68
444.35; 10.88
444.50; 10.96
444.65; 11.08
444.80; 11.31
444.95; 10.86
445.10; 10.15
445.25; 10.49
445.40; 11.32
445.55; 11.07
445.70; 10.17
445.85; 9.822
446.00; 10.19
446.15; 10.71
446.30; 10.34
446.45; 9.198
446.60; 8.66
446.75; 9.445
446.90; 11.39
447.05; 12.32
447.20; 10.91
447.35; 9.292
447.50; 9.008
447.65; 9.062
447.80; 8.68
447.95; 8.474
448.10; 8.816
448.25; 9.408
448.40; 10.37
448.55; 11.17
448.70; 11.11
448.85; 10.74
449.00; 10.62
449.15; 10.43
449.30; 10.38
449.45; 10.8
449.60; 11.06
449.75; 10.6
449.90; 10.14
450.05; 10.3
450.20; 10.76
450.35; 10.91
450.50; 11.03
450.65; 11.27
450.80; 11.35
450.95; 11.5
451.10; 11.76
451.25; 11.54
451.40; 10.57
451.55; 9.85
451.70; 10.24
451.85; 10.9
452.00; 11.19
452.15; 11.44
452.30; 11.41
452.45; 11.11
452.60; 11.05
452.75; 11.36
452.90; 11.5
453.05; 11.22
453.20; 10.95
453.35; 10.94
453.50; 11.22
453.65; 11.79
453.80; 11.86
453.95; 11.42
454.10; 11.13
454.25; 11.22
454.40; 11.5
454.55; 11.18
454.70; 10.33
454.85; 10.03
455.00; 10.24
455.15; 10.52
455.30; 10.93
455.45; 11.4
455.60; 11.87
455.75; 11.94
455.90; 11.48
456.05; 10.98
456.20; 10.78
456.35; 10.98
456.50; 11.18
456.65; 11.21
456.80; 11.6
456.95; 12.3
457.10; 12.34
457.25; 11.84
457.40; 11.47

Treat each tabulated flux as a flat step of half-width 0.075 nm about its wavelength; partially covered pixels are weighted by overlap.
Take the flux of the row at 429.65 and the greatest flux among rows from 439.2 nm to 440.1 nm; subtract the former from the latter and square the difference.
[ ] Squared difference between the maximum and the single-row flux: 0.92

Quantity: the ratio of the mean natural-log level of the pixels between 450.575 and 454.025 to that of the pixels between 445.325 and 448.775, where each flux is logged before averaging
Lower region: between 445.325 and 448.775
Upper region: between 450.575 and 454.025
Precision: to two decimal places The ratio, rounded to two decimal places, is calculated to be 1.05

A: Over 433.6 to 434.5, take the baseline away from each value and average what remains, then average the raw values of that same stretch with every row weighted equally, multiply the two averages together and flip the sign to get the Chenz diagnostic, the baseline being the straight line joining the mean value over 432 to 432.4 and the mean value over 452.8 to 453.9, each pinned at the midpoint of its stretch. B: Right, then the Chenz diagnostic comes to -7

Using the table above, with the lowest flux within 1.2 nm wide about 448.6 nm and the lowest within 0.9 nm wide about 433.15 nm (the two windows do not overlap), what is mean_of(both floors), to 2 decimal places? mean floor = 10.71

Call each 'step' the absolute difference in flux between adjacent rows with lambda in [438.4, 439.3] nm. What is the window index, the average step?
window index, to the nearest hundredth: 0.31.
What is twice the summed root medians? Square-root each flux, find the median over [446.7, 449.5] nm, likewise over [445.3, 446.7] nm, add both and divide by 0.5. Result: 12.8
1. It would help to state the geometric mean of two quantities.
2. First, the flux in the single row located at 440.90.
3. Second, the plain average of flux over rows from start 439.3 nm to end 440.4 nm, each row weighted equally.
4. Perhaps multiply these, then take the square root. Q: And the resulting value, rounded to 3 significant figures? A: 11.5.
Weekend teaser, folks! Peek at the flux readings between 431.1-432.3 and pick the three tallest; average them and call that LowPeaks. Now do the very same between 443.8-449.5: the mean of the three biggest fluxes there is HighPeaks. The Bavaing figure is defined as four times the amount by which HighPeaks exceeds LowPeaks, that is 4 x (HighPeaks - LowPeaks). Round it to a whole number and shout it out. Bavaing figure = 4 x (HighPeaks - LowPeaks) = -3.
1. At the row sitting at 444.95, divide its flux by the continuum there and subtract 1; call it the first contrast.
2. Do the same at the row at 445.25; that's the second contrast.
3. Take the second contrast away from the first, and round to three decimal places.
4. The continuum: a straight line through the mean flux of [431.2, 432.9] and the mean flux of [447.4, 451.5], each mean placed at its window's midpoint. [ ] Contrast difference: 0.032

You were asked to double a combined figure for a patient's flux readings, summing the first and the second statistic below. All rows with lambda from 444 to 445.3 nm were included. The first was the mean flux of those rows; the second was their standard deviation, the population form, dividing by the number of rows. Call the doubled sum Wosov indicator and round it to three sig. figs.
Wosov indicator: 22.2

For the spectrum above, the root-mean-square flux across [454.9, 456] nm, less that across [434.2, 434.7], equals -1.1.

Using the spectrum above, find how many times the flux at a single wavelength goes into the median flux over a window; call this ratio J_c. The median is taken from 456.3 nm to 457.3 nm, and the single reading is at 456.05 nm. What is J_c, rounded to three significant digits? 1.06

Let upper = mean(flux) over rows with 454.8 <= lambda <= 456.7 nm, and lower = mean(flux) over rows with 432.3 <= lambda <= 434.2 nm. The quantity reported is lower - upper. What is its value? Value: 1.3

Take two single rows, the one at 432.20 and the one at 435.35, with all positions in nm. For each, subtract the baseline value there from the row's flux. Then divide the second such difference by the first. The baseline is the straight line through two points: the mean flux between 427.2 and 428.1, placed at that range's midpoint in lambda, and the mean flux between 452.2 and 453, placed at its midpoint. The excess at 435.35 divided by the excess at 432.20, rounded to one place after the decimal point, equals 0.9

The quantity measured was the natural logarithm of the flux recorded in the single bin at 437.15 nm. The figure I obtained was 2.51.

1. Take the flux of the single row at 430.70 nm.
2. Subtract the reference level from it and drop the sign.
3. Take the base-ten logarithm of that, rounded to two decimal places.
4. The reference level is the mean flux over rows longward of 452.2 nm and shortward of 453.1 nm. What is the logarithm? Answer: 0.26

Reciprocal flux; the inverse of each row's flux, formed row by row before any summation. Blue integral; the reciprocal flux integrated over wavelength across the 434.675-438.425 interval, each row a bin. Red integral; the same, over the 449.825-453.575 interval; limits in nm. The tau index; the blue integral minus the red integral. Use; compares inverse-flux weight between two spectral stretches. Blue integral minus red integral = -0.024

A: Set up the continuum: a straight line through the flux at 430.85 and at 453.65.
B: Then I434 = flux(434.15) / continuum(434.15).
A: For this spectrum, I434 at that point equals 0.913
